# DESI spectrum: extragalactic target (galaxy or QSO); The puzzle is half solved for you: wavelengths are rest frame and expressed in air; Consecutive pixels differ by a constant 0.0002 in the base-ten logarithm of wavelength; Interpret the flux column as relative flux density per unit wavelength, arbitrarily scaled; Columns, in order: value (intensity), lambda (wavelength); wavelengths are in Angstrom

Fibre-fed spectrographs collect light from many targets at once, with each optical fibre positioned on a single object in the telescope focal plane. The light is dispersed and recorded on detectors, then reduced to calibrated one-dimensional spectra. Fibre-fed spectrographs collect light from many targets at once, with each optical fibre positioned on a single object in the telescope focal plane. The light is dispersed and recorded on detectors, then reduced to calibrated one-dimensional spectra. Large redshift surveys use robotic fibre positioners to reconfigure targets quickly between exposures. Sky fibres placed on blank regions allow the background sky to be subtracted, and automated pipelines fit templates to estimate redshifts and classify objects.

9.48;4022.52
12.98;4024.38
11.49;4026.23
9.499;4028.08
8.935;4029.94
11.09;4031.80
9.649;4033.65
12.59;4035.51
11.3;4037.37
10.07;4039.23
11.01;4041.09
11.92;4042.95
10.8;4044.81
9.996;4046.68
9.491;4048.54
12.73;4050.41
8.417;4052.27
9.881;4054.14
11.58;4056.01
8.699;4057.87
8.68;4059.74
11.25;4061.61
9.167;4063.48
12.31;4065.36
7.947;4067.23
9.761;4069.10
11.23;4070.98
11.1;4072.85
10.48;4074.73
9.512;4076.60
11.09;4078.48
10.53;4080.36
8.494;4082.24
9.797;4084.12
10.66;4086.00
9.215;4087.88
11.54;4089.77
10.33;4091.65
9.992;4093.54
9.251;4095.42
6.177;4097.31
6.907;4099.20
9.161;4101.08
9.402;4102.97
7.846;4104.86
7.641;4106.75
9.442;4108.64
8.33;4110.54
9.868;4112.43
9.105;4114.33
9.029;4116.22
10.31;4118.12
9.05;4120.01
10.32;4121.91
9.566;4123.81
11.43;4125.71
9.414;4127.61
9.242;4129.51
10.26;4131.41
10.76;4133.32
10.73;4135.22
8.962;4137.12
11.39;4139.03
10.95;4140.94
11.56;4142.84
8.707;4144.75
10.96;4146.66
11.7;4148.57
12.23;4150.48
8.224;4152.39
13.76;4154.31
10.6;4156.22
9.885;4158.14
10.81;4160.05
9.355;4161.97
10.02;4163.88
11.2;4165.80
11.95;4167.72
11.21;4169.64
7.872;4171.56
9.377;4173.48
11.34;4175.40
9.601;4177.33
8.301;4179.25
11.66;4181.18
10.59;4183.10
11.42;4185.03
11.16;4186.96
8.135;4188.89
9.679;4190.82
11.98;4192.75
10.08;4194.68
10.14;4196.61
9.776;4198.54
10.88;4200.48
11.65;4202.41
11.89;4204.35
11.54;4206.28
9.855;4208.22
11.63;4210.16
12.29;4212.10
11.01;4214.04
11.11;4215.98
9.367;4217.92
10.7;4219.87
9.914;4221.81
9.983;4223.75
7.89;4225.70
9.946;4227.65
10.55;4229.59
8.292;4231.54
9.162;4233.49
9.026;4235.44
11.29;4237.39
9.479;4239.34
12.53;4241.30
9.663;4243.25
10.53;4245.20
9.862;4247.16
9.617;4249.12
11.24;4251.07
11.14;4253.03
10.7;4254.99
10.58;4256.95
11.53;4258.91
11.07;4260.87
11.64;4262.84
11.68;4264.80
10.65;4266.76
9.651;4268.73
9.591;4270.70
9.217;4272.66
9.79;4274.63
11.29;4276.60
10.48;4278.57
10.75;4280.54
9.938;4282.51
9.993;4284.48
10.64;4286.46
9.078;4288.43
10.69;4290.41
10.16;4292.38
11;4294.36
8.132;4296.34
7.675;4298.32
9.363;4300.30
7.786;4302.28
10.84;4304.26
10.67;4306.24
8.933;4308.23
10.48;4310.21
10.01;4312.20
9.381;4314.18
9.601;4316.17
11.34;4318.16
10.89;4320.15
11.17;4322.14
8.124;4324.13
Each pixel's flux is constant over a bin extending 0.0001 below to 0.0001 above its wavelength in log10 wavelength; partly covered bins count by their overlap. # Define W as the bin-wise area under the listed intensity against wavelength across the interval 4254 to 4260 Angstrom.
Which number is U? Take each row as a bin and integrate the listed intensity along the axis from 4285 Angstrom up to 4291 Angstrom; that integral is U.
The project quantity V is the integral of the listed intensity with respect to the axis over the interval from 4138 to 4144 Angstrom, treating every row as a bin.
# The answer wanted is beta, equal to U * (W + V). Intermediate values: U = 60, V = 67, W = 66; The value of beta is 8025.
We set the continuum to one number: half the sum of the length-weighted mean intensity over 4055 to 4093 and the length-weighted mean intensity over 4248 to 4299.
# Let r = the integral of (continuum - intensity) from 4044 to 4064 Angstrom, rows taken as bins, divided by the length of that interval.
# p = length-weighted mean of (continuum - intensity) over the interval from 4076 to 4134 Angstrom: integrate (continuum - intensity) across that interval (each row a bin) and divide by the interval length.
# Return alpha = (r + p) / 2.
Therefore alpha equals 0.5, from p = 0.77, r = 0.17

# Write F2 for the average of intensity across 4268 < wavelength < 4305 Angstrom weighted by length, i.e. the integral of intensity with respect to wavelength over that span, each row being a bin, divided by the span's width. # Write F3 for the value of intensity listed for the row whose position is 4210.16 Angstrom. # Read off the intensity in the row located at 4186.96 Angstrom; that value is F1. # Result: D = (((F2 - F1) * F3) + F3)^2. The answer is 19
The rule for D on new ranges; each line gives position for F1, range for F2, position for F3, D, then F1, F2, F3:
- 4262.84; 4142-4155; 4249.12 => 9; 11.64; 11.0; 9.617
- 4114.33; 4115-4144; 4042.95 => 612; 9.105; 10.2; 11.92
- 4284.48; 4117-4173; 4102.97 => 179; 9.993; 10.4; 9.402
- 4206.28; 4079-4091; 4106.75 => 12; 11.54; 10.1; 7.641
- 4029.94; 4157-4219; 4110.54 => 465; 8.935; 10.5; 8.33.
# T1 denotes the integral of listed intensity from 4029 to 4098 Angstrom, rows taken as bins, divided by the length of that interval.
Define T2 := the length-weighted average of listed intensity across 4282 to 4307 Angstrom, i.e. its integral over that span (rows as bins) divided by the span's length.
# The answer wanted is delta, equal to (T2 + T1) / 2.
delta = 9.9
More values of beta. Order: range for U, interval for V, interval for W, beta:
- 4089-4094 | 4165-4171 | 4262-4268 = 7177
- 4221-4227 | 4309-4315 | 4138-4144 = 7055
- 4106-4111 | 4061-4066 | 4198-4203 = 4588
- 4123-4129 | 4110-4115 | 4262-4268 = 6857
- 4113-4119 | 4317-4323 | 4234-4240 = 7169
